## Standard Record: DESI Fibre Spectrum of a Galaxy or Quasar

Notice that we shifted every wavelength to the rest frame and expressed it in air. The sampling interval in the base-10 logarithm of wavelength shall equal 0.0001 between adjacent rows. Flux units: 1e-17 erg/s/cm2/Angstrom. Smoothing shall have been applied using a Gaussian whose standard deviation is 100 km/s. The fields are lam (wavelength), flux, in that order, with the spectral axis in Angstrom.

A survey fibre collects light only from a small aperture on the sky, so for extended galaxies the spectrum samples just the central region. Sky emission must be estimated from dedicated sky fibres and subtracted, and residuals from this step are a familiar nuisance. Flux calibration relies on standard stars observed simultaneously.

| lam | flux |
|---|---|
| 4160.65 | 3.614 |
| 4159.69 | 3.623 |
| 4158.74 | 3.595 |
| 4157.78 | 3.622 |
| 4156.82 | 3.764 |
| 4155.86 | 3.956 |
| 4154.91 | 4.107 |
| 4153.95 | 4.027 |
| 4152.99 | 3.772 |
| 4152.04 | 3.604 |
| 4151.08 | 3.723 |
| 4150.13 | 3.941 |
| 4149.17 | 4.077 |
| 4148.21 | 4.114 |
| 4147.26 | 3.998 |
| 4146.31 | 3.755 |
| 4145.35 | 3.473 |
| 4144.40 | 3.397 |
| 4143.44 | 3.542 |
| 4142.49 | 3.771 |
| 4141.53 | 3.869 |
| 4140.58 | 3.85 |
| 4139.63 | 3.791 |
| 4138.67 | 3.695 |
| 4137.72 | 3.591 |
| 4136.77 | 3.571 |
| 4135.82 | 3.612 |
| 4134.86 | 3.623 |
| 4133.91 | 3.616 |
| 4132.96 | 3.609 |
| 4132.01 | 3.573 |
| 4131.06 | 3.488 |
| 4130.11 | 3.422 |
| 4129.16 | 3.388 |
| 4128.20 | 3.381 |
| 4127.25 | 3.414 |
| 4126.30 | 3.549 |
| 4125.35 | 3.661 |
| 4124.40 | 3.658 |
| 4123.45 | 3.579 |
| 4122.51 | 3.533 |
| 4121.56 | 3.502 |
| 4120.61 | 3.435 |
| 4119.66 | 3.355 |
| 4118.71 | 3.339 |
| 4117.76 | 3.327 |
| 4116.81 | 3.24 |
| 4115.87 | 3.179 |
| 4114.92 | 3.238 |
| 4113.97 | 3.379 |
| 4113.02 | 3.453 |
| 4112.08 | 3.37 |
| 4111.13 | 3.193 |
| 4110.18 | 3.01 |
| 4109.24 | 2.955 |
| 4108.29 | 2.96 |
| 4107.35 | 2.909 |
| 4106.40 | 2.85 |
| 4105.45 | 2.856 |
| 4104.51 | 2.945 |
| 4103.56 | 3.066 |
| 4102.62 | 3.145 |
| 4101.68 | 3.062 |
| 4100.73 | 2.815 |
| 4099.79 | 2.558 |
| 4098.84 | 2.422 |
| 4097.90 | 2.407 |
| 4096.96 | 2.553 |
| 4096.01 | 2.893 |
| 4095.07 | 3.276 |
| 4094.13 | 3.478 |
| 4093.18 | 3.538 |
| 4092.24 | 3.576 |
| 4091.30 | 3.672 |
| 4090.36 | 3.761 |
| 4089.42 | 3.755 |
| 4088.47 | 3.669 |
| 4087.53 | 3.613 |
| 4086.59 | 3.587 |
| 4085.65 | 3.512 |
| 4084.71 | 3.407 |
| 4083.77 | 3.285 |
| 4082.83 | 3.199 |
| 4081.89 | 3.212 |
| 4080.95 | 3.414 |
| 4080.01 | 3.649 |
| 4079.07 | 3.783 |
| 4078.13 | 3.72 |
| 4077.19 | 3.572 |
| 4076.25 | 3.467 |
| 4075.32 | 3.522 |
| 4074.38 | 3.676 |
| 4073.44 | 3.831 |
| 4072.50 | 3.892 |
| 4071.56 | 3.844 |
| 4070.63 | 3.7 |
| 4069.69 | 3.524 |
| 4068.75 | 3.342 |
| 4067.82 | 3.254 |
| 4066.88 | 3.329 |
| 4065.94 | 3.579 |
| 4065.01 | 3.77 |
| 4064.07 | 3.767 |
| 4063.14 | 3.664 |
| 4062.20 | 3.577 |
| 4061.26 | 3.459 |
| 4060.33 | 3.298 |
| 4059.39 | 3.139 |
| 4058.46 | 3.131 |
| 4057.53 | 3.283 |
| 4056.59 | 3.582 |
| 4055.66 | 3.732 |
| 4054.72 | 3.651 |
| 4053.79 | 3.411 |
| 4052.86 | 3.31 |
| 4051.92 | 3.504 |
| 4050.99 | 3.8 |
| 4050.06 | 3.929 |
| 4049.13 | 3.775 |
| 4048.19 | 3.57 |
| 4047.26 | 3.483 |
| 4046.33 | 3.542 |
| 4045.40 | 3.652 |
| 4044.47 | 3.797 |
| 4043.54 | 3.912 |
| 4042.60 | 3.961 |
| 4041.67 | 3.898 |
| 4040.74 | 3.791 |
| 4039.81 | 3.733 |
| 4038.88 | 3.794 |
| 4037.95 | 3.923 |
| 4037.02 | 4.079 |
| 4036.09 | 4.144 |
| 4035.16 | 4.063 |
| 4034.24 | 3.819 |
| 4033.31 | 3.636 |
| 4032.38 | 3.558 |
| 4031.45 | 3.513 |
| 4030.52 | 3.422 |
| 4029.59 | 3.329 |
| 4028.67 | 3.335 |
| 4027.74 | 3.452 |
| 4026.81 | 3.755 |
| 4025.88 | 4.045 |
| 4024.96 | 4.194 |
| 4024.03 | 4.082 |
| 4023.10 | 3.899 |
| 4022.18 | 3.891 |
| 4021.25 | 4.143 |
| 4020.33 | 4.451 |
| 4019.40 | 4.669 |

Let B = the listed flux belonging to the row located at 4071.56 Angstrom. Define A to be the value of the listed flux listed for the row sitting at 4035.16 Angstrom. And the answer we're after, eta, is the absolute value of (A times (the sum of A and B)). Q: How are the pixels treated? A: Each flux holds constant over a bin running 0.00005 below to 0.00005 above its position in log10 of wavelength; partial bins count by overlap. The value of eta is 32.1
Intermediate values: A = 4.063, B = 3.844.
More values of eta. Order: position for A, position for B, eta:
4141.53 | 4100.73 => 25.9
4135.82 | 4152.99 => 26.7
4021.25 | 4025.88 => 33.9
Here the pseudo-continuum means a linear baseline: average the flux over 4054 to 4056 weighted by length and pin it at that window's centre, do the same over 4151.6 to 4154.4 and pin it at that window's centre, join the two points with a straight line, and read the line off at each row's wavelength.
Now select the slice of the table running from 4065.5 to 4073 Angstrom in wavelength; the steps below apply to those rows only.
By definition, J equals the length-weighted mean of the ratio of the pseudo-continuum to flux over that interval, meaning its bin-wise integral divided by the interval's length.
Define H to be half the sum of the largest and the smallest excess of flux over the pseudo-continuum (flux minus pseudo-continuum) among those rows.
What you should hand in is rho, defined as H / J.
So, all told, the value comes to -0.1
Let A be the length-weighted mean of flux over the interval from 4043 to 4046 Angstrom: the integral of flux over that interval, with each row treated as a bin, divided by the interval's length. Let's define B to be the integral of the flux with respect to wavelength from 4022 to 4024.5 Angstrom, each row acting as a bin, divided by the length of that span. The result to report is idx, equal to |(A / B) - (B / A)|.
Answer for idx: 0.099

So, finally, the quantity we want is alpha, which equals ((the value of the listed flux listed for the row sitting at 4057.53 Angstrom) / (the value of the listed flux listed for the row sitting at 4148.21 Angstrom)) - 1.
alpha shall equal -0.20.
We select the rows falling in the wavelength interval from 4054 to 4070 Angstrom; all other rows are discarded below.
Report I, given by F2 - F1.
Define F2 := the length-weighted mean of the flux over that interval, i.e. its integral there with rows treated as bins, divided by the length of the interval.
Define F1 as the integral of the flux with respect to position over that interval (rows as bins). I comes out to -52.1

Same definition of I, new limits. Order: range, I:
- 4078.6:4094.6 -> -53.0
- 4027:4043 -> -56.0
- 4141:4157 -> -57.3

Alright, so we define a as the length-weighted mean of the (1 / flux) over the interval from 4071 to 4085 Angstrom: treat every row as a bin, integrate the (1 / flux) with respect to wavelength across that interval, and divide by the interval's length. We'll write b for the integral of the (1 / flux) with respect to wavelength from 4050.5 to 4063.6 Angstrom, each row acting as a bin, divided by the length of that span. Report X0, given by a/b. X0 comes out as 0.97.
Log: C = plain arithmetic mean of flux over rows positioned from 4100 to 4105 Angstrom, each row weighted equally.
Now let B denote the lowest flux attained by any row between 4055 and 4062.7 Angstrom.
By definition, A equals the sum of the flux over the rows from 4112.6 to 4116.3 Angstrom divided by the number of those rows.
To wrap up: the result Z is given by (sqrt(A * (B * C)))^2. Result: 31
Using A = 3.3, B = 3.131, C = 3.0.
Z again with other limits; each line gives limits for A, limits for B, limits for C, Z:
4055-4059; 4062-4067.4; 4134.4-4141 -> 42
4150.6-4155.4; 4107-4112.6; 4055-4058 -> 40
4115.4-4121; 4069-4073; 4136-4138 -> 42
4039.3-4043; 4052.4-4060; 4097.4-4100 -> 30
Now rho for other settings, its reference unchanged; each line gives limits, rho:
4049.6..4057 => 0.0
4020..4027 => 0.6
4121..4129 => -0.2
